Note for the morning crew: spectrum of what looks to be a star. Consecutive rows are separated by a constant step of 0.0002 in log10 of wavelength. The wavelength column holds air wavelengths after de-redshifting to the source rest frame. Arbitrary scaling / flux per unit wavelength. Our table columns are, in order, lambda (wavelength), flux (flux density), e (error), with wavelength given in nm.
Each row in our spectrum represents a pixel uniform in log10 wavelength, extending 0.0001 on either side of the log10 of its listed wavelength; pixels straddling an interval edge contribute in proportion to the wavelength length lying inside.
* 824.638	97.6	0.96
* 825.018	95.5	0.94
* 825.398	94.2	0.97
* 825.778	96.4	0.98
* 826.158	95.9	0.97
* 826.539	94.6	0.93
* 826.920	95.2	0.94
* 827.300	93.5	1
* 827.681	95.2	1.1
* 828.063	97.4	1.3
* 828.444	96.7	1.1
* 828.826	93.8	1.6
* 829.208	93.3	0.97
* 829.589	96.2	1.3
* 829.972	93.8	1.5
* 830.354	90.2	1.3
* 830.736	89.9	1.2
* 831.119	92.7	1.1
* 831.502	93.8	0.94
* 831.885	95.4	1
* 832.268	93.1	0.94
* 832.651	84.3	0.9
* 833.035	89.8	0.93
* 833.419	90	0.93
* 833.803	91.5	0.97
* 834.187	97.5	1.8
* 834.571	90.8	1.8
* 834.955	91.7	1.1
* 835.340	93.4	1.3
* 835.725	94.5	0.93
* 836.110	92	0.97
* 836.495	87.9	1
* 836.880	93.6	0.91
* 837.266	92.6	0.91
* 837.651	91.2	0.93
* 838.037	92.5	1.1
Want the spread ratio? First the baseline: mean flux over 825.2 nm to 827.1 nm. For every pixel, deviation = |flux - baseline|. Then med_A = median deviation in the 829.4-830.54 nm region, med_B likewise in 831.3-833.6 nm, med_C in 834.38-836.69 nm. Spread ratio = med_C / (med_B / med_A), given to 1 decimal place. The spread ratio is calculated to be 1.3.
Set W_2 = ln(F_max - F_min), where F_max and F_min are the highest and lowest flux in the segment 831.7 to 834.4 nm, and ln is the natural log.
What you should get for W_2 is 2.6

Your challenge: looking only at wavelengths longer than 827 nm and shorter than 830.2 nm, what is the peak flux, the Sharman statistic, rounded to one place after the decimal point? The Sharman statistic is 97.4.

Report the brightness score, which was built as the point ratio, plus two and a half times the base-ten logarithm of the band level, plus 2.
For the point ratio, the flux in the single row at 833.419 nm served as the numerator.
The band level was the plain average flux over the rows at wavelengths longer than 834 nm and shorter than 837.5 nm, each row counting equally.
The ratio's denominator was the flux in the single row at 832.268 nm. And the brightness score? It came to 7.884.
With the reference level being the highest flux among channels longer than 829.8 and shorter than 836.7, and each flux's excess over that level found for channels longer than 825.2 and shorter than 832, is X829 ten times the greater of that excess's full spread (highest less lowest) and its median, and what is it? 75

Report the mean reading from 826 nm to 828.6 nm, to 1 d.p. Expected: 95.5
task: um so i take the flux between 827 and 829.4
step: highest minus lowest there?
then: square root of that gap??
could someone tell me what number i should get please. 2.0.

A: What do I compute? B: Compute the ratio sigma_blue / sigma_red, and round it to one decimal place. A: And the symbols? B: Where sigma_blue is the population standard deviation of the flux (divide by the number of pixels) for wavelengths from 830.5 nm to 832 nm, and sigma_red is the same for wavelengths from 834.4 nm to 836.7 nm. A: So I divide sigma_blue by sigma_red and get 1.0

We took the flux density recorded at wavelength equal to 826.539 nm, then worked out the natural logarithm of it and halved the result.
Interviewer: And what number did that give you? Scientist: 2.27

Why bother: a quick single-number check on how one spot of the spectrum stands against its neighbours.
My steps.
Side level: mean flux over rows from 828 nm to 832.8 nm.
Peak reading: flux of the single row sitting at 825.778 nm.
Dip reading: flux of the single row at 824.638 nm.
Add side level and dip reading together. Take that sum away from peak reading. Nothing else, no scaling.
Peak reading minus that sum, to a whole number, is -94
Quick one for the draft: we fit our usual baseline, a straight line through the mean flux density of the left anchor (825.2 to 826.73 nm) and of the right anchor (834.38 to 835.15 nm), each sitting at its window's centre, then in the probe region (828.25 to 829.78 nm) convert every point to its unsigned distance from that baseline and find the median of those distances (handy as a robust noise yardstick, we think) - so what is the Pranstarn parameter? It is 1.53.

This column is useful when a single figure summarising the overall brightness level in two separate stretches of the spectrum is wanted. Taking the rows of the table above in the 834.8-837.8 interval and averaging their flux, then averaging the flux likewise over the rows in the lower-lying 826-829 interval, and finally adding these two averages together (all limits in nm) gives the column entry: 187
